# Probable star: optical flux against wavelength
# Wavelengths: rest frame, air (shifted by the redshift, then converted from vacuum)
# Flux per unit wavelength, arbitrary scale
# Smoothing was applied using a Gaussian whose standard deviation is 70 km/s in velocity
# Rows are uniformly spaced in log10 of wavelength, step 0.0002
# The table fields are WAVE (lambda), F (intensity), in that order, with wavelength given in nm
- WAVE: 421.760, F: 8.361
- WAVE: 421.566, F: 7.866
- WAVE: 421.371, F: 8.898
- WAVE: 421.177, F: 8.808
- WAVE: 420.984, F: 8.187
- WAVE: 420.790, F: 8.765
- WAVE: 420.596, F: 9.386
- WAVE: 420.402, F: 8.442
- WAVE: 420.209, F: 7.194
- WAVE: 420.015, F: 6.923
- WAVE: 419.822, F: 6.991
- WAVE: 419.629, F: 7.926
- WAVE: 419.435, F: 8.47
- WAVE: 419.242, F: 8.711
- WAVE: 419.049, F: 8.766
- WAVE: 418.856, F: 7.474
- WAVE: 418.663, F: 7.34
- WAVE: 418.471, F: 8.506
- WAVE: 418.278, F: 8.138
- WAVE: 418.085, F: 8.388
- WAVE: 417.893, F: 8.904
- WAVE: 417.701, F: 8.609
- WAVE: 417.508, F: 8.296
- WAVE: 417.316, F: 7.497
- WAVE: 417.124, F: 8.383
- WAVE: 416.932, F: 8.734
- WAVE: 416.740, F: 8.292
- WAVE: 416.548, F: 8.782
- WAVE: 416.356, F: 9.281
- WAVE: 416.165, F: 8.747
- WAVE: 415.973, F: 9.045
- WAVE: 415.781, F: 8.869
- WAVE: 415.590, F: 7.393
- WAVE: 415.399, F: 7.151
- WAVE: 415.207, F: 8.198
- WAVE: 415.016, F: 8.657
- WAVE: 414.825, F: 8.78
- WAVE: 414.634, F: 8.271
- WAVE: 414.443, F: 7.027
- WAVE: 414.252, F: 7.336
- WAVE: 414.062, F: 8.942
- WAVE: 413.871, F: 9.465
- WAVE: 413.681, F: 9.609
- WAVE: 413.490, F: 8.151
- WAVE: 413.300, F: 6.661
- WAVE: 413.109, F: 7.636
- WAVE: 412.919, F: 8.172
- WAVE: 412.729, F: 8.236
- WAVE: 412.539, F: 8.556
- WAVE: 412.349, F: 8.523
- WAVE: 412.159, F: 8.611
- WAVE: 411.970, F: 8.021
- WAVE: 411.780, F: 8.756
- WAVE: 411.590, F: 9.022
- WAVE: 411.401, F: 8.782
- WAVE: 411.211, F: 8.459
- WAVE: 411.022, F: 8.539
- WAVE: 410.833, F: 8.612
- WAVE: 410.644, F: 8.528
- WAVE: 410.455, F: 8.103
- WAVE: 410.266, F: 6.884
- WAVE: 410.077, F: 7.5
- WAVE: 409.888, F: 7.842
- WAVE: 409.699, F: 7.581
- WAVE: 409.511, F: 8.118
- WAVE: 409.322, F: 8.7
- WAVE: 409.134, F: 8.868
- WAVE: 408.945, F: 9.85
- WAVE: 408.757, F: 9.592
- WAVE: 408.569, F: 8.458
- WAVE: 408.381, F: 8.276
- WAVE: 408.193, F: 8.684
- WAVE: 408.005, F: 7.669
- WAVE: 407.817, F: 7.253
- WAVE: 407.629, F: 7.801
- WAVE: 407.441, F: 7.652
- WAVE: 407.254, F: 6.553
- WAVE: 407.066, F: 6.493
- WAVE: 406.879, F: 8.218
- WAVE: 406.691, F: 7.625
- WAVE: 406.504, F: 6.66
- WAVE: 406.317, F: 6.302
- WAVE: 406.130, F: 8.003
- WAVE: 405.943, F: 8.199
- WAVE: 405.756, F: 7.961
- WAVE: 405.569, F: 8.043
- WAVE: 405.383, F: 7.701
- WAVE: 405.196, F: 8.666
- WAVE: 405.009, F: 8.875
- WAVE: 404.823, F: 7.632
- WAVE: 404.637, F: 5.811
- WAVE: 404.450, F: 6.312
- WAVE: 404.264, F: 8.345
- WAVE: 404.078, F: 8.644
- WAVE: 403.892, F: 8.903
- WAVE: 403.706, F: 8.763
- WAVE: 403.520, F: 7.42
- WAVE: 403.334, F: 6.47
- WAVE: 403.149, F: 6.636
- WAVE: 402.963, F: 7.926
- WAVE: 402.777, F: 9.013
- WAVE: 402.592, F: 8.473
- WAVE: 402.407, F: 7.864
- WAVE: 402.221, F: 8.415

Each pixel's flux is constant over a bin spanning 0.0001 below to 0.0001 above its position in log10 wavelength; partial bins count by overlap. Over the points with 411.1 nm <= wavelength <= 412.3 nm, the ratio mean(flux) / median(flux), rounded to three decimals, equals 0.991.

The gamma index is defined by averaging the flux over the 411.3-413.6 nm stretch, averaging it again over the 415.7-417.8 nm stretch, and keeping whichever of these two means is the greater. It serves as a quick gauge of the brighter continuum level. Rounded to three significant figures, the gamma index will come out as 8.59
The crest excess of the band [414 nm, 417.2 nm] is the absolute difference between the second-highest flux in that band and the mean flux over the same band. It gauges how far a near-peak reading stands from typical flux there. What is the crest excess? 0.70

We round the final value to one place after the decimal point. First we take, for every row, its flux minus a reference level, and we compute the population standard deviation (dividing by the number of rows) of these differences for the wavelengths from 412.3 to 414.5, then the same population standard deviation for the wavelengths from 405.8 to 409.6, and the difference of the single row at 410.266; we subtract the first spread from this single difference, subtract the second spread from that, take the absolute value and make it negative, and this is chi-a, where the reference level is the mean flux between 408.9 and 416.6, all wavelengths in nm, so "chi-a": -3.3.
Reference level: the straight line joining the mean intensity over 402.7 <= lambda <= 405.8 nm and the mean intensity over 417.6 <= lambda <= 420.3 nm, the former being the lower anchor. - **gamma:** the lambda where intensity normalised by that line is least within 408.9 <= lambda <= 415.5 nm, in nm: 413.300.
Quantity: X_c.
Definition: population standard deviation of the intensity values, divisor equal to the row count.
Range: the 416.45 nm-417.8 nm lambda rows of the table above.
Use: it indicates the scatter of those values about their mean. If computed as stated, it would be 0.4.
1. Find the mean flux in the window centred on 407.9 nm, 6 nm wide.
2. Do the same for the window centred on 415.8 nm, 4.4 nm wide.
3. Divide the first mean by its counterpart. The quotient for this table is 0.94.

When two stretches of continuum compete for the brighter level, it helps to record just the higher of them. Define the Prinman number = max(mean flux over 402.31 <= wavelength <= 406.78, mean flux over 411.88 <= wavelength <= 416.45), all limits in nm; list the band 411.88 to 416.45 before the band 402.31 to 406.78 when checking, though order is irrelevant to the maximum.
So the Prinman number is 8.31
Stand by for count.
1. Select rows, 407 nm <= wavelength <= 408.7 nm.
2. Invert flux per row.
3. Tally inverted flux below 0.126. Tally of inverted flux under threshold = 3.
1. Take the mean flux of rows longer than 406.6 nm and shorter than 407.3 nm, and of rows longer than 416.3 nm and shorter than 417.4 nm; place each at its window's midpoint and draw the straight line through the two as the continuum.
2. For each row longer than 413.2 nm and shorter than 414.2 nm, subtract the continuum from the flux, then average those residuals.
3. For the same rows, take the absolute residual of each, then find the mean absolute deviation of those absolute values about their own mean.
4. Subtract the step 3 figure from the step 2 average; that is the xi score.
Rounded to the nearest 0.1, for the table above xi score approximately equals 0.0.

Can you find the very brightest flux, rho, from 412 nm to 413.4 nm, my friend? 8.611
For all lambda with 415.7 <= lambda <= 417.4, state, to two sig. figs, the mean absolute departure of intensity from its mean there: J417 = 0.38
